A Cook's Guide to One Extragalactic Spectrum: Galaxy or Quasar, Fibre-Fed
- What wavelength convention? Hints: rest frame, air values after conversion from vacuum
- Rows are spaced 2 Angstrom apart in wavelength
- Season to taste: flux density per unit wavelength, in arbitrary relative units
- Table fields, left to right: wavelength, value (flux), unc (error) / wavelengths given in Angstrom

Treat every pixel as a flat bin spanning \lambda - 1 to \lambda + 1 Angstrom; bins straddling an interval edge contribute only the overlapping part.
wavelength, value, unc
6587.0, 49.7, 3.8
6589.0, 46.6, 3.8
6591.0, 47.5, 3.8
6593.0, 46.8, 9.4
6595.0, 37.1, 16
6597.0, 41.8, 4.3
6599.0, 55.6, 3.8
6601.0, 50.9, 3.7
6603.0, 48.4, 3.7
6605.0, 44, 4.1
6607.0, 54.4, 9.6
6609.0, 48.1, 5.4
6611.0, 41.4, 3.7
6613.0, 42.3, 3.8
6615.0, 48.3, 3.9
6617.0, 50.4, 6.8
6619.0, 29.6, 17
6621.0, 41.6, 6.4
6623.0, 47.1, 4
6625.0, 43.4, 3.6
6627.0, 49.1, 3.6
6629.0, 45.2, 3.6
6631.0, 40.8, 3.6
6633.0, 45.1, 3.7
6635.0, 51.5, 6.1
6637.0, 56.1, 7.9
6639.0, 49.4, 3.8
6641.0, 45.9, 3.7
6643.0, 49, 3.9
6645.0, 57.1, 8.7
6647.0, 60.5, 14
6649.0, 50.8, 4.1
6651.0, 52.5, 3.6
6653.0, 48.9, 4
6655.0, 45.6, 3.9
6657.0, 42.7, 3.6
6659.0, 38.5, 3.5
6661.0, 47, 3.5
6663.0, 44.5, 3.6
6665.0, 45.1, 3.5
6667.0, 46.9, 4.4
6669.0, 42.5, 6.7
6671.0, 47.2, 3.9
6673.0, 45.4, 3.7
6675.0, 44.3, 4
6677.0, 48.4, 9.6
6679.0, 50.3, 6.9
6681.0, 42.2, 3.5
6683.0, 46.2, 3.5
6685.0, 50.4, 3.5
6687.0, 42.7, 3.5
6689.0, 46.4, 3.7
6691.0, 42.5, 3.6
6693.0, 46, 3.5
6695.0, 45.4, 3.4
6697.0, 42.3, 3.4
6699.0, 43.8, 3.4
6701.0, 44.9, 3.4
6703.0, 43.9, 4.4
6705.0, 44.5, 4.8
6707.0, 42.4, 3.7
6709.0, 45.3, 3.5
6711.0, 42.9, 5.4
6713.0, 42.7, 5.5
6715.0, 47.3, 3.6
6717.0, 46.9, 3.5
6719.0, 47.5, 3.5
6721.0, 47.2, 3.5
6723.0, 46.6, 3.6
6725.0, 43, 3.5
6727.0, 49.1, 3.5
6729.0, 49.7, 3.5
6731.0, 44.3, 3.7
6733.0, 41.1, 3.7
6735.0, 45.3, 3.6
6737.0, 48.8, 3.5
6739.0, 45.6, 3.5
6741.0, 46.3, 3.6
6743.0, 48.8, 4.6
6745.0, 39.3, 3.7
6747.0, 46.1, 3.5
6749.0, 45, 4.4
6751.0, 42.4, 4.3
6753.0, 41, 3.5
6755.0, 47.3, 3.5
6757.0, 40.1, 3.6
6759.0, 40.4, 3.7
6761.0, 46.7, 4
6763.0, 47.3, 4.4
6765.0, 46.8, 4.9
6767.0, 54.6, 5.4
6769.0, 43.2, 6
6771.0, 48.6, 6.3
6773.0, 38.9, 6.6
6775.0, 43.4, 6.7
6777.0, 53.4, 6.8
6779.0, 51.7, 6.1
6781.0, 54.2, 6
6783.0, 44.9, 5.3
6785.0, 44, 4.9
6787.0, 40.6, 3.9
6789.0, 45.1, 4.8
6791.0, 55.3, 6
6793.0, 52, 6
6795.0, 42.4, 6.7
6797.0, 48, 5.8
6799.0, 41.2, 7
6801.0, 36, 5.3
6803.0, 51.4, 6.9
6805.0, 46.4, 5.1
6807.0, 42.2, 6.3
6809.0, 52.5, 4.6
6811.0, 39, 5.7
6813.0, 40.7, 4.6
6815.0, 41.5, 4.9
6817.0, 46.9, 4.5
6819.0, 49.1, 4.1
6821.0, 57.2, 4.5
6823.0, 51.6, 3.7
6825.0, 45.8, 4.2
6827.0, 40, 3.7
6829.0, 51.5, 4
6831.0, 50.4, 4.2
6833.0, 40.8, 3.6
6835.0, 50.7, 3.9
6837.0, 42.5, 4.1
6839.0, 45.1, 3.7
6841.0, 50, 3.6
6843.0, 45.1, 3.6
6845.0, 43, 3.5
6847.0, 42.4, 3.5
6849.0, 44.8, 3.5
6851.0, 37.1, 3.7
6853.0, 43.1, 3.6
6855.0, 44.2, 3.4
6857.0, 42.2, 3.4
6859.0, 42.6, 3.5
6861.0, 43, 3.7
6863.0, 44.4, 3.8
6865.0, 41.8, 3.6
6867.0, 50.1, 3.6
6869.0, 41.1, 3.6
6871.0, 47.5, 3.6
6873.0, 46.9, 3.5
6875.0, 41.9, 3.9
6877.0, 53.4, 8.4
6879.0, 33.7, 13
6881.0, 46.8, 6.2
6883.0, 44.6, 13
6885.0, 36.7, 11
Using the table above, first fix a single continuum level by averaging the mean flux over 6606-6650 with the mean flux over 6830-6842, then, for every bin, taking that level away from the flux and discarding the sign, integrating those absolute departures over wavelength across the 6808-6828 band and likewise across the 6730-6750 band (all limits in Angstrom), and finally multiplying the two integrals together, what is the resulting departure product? 5501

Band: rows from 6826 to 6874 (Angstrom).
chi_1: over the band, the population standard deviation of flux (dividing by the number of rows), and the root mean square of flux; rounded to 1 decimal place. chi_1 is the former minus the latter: -41.0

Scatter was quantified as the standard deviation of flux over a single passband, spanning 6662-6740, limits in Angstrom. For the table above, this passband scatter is 2.4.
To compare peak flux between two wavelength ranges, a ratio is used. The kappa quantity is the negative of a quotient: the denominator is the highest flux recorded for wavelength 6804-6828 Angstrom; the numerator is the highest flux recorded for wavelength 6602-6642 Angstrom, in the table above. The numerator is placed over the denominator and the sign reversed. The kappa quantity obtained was -0.98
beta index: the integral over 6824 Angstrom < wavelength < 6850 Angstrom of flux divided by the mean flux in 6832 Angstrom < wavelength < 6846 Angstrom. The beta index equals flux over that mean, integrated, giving 26 Angstrom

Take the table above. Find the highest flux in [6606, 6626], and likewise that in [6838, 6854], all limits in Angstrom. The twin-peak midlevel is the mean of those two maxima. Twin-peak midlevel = 52.2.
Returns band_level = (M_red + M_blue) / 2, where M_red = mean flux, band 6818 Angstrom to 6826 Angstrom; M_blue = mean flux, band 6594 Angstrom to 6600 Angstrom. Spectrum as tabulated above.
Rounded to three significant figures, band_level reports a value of 47.9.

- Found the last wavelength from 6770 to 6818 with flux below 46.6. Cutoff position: 6815.0 Angstrom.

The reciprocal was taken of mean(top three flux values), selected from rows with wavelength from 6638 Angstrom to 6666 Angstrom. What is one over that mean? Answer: 0.0176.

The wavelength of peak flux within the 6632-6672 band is 6647.0 Angstrom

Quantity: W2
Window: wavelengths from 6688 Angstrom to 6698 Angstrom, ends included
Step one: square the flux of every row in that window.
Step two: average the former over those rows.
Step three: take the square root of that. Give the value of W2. 44.6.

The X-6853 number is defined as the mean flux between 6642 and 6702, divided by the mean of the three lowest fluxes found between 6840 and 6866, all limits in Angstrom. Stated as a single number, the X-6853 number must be 1.16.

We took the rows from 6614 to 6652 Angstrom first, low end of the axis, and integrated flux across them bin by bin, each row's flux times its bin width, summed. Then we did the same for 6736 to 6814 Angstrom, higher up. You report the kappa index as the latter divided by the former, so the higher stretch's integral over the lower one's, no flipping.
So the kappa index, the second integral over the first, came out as 2.0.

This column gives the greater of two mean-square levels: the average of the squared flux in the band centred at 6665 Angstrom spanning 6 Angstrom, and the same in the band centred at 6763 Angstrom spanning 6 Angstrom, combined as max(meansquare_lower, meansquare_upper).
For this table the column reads 2203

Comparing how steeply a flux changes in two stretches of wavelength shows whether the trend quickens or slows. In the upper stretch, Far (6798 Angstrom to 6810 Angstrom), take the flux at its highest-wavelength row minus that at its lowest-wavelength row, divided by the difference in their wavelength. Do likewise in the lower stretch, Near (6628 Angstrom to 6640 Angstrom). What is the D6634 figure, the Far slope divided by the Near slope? 2.7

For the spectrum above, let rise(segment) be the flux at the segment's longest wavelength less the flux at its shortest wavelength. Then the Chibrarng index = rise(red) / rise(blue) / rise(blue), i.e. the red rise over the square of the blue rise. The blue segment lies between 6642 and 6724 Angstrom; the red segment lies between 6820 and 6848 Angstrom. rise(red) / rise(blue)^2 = -2.6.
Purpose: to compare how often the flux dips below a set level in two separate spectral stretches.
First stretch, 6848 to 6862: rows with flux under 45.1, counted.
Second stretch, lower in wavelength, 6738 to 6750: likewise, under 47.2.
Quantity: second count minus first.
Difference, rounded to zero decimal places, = -2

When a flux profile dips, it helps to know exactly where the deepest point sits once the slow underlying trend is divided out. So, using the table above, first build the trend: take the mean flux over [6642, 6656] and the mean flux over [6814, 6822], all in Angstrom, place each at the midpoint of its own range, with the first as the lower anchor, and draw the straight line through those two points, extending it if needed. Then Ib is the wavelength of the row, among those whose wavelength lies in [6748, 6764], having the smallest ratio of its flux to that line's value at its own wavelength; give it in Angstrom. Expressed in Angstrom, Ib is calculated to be 6757.0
